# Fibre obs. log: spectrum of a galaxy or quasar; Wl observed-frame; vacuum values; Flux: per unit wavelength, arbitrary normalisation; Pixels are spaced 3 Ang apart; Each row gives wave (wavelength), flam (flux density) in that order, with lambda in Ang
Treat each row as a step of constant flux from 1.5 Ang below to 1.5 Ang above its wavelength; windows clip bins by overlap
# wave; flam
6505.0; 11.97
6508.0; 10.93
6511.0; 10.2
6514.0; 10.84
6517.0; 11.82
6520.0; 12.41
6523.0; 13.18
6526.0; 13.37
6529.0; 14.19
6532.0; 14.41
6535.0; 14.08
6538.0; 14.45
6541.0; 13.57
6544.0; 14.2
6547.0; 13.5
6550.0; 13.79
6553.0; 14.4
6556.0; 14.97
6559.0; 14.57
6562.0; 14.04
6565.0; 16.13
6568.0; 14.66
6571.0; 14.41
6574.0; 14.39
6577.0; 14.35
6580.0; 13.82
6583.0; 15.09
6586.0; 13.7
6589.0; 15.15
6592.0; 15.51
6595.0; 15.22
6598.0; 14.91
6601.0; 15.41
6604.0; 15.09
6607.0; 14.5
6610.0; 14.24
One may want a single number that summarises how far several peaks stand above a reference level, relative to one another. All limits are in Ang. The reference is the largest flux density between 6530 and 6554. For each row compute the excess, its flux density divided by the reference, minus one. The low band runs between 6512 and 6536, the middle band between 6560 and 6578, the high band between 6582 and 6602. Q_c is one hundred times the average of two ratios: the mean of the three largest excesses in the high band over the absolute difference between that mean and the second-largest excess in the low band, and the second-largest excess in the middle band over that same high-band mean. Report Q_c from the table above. 50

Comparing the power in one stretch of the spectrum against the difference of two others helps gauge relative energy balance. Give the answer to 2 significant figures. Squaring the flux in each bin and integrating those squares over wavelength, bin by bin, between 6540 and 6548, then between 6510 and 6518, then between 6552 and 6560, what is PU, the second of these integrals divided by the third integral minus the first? 4.8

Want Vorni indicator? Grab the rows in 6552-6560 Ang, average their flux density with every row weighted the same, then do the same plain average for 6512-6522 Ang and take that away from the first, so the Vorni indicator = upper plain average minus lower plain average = 3.0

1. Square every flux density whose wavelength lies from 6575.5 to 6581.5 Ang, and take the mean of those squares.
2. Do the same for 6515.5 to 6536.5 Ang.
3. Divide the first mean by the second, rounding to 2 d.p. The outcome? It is 1.11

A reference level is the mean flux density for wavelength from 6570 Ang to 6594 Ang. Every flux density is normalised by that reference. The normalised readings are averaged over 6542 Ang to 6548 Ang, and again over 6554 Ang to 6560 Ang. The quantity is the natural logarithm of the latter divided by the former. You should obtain 0.06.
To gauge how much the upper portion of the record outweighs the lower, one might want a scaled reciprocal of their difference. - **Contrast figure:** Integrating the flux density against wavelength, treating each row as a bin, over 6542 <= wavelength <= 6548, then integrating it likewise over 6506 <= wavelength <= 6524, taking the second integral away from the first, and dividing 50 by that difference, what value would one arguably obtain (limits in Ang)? -0.4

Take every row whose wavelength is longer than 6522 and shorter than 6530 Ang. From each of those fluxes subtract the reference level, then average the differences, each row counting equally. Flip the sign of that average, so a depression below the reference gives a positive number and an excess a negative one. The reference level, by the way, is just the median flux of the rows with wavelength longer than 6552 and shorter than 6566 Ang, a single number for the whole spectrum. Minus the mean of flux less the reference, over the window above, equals 1.0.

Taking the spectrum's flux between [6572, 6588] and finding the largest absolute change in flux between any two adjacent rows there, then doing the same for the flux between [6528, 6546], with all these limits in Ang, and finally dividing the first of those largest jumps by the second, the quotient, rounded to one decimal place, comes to 1.6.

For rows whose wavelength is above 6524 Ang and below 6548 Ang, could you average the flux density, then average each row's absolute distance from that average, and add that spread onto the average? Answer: 14.3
